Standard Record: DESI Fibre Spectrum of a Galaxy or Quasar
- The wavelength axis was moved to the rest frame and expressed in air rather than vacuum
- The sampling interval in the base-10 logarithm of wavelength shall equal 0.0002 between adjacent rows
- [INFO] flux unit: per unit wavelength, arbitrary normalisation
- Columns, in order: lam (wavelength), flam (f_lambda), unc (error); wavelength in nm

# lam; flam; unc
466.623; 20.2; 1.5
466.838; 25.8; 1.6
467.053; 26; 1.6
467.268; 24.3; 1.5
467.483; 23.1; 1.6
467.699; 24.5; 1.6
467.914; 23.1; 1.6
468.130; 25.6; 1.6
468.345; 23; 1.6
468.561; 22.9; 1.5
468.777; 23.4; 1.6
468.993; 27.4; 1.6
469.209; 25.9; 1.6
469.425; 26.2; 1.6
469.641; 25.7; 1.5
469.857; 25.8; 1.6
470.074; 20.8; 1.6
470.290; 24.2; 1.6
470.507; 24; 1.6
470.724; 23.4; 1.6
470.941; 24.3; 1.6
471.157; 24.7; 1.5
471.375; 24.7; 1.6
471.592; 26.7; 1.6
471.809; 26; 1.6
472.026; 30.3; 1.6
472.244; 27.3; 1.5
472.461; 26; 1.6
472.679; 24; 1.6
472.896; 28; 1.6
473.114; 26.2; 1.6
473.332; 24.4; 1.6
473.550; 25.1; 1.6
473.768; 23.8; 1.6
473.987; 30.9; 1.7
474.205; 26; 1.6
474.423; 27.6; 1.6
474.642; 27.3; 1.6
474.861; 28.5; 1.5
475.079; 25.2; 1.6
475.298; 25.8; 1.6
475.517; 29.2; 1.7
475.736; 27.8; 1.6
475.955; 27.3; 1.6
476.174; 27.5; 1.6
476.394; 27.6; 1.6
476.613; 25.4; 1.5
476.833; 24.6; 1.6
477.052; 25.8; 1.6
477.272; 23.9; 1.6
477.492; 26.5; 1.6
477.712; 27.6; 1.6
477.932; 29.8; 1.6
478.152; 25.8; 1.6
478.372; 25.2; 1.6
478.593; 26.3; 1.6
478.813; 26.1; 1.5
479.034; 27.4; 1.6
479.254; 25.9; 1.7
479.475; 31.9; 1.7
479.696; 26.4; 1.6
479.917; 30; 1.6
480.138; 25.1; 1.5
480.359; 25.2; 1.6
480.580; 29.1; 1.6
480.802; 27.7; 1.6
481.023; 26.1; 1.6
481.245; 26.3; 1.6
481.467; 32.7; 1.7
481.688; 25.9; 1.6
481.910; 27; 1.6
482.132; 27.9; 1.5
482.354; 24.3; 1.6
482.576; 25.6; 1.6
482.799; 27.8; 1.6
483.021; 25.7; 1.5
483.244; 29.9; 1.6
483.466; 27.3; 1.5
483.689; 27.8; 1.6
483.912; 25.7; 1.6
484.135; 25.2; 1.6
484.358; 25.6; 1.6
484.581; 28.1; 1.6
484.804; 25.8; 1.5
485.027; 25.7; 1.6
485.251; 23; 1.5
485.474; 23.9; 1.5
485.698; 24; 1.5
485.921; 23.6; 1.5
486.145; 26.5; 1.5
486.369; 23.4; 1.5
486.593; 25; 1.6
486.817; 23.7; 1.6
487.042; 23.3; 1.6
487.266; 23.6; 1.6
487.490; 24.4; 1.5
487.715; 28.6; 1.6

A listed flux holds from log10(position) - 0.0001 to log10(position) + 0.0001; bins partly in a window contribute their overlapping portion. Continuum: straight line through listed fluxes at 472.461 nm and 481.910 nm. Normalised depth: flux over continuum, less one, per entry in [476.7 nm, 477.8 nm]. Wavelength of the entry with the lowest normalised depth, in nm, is 477.272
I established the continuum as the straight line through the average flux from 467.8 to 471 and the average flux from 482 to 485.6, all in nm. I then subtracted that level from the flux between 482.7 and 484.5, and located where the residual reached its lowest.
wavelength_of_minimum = 484.135 nm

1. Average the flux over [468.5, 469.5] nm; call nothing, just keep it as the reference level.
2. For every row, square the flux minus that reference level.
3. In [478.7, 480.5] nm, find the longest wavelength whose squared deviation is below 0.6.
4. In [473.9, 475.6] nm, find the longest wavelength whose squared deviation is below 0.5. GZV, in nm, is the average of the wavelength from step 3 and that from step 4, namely 477.83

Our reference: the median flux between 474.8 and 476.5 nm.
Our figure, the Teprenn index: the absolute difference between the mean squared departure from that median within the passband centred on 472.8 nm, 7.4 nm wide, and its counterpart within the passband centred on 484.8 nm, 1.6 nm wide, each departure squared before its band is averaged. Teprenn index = 1.0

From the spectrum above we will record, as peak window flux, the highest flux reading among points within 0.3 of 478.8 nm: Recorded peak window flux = 27.4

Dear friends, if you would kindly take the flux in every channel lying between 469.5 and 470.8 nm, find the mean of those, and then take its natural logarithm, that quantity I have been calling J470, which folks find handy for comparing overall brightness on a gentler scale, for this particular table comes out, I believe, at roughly 3.18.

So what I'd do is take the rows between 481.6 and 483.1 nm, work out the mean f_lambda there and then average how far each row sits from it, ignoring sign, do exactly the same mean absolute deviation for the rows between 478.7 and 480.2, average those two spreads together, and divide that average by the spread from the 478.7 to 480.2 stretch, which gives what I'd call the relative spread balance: 0.78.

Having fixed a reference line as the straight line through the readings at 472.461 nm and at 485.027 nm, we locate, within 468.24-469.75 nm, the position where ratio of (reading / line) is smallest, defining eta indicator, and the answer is 468.561 nm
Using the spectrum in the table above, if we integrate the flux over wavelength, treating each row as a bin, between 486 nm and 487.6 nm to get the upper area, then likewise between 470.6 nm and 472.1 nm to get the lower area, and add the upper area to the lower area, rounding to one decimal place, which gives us 77.2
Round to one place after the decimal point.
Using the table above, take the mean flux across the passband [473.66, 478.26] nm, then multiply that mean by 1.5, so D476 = 40.3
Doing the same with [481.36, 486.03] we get 39.5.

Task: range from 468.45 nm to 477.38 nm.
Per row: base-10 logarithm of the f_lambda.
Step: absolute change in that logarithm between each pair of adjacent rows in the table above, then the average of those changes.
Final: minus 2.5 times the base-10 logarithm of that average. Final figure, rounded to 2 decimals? 3.82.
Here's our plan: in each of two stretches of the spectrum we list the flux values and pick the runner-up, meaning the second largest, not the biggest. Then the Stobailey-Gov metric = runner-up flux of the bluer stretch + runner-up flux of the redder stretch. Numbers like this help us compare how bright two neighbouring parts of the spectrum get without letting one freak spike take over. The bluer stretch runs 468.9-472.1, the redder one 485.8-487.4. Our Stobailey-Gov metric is 52.4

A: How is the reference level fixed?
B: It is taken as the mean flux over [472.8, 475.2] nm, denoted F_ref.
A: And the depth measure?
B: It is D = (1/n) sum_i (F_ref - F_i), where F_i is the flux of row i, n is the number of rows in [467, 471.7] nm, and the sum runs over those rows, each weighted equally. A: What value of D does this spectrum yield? 2.1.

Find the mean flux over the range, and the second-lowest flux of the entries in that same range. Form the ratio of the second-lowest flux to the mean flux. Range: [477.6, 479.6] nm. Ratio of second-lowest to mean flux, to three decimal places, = 0.944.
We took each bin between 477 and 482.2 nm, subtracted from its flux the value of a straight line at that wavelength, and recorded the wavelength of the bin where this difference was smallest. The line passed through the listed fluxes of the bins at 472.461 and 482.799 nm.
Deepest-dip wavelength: 477.272 nm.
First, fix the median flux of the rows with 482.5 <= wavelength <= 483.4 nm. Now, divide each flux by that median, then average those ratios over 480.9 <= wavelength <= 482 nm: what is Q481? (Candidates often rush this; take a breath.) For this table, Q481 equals 1.03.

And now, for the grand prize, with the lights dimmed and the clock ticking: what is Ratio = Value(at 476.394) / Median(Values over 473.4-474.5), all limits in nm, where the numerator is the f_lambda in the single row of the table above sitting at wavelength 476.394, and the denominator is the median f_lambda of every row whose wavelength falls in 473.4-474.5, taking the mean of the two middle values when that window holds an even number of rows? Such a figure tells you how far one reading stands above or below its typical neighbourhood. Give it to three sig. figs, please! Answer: 1.06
